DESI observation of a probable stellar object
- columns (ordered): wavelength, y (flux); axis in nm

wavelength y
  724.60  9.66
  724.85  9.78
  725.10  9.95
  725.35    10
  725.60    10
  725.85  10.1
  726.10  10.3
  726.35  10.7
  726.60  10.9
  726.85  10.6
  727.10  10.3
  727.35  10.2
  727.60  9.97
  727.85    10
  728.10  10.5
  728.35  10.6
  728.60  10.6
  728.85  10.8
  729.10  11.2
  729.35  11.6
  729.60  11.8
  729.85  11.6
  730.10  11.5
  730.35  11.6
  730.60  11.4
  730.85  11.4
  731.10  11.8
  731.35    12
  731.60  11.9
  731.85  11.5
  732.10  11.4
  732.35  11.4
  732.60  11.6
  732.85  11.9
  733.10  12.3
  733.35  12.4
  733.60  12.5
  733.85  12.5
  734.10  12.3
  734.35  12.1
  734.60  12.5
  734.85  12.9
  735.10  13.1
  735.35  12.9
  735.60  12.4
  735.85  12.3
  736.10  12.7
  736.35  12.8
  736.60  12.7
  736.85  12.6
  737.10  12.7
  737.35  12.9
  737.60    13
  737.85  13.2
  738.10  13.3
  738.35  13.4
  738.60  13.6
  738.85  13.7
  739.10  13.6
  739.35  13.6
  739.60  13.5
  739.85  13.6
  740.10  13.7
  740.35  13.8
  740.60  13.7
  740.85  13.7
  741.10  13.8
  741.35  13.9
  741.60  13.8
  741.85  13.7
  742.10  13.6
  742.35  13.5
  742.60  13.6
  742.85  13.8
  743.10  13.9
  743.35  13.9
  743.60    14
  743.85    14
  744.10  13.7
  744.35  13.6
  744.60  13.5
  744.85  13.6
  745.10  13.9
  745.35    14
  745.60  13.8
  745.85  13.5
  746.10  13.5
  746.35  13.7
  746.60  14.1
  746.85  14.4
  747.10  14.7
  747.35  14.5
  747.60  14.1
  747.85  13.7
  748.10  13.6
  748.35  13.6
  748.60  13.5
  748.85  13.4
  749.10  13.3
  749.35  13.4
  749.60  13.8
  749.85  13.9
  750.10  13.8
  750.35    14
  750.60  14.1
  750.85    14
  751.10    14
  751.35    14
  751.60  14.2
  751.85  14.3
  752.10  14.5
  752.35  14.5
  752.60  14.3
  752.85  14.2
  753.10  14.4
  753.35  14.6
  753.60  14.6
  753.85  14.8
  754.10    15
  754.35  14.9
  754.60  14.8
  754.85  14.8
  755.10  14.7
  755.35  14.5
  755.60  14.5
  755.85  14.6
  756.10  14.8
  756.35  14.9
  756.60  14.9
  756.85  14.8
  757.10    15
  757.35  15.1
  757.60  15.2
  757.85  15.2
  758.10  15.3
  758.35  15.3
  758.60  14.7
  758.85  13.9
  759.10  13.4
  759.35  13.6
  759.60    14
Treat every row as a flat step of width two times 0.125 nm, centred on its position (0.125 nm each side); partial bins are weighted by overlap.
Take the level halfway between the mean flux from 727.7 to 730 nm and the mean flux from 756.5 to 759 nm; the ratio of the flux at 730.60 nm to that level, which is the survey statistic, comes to 0.88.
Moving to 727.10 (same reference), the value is 0.80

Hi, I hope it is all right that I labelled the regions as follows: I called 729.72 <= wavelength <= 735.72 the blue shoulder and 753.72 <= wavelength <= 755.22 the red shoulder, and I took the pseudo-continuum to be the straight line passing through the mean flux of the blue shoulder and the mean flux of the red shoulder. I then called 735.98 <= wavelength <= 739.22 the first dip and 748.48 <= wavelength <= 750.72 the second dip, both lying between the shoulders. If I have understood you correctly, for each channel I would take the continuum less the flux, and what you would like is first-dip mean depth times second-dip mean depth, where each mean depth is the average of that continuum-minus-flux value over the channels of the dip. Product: -0.22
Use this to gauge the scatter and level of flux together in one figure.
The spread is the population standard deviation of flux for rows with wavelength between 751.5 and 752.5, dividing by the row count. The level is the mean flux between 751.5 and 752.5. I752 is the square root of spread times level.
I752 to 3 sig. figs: 1.37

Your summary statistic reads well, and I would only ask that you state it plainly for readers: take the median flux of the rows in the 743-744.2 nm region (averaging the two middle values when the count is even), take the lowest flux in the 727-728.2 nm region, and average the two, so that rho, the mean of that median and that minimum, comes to 11.9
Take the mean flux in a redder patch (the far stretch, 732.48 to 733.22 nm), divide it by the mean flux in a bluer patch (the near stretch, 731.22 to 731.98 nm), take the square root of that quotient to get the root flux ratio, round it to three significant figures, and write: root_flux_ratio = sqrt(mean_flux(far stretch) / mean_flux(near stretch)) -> 1.01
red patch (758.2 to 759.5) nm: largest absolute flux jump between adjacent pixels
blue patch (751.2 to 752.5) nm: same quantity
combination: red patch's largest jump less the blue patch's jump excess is 0.60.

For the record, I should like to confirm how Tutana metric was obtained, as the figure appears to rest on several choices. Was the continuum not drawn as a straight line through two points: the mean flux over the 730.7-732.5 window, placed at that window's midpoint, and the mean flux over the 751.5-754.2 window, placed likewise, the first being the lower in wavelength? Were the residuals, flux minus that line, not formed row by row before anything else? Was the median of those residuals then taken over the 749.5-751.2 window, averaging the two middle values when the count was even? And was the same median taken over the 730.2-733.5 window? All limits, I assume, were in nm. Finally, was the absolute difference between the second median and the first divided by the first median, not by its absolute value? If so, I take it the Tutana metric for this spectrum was -1.5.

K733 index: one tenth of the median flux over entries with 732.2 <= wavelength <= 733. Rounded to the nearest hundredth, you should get 1.16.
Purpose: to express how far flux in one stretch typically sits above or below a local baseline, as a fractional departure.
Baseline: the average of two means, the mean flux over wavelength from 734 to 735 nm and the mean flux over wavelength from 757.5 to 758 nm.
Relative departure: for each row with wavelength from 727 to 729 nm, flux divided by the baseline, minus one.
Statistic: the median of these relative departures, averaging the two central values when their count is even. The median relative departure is -0.25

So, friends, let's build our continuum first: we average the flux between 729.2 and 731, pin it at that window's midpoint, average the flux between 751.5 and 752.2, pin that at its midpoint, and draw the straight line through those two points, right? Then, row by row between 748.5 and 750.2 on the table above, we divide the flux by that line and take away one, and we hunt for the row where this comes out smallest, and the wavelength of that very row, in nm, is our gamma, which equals 749.10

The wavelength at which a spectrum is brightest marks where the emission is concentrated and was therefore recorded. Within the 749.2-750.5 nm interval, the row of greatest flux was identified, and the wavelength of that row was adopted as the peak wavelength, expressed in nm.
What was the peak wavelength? 750.35 nm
